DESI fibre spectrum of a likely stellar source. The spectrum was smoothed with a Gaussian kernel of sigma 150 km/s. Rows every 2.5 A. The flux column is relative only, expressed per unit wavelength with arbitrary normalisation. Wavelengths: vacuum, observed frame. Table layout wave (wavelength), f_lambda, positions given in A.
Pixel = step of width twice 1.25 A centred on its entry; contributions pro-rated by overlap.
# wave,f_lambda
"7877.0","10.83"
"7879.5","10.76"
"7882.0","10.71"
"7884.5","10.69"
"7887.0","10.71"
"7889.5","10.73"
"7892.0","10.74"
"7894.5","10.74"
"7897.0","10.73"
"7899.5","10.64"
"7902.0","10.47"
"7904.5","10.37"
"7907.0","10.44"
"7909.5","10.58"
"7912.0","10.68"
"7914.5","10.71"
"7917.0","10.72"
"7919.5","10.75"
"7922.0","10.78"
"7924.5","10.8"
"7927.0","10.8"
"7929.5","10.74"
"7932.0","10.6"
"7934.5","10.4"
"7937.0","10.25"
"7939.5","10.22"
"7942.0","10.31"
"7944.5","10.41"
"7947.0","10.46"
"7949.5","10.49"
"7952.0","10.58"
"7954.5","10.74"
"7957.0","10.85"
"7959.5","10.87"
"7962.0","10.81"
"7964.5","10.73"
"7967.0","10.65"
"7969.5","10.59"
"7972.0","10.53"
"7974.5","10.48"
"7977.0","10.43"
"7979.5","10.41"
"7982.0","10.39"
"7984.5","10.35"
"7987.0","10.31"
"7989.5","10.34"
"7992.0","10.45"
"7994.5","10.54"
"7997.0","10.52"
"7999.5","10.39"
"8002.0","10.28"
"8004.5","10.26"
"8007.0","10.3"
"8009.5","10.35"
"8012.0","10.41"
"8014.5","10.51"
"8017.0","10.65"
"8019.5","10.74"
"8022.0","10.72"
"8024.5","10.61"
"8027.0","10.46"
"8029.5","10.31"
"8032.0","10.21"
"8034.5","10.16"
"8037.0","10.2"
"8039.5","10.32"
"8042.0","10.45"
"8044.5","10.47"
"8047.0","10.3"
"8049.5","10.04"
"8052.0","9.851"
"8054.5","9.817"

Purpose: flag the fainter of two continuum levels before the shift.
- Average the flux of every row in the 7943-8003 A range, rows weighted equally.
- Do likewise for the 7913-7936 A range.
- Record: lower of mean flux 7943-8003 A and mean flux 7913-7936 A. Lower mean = 10.5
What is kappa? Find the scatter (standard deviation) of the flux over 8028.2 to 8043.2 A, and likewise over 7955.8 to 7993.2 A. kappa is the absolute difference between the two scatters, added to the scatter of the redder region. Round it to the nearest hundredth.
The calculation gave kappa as 0.19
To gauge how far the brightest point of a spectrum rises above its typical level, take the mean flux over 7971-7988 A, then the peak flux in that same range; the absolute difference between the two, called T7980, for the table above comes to 0.116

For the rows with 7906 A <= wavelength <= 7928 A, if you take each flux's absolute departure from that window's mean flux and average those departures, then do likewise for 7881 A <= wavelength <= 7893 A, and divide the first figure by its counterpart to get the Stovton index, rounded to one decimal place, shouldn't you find 5.7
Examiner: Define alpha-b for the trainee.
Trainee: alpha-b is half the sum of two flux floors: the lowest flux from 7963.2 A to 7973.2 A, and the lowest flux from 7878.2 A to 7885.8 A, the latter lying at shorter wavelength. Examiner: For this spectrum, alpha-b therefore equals 10.6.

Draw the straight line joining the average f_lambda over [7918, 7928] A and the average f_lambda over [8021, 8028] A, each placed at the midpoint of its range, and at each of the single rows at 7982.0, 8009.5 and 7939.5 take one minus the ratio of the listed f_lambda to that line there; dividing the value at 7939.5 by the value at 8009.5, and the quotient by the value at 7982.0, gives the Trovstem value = 72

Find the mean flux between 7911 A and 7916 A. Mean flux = 10.7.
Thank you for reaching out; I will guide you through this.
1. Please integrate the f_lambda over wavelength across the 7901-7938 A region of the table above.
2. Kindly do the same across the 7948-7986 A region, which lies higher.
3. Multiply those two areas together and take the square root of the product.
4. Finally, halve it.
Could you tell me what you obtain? 199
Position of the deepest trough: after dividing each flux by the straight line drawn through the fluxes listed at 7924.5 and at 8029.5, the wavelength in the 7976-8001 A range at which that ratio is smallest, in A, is 7987.0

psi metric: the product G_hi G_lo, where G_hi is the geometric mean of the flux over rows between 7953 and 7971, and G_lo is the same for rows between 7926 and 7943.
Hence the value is 113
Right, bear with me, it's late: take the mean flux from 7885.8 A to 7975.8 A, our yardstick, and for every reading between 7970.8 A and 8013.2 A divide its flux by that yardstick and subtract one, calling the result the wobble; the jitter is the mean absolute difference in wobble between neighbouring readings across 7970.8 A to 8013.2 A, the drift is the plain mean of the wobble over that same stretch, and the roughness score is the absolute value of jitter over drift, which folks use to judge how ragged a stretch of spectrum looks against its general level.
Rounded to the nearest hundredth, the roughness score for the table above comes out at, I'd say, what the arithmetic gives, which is 0.25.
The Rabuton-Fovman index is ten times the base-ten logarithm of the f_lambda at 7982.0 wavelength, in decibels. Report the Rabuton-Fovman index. 10.2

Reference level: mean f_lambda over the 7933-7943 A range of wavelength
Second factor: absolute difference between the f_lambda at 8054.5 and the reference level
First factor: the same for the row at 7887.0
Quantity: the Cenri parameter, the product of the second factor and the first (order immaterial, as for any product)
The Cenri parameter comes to 0.198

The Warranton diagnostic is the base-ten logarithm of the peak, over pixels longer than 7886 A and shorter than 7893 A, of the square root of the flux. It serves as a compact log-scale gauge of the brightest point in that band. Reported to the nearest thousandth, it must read 0.516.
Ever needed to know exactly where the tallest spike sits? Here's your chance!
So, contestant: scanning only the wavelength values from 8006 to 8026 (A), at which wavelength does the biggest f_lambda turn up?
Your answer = 8019.5 A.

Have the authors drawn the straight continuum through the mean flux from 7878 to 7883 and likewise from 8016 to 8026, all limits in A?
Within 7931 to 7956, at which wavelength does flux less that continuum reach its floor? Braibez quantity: 7939.5 A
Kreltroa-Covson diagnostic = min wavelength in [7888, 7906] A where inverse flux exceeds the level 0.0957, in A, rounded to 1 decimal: 7904.5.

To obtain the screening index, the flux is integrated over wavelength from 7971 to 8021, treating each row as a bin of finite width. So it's 522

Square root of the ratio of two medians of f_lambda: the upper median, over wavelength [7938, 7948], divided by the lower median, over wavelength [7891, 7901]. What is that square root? 0.98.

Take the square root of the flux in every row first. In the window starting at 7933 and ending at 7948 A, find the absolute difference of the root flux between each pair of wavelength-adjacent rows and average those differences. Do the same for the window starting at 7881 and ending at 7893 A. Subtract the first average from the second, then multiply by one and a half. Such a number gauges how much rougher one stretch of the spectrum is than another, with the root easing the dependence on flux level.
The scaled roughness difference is -0.016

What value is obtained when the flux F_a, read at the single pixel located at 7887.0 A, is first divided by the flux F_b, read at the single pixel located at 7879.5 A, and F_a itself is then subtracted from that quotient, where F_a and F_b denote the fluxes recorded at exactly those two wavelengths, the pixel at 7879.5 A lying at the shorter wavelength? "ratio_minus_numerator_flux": -9.71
